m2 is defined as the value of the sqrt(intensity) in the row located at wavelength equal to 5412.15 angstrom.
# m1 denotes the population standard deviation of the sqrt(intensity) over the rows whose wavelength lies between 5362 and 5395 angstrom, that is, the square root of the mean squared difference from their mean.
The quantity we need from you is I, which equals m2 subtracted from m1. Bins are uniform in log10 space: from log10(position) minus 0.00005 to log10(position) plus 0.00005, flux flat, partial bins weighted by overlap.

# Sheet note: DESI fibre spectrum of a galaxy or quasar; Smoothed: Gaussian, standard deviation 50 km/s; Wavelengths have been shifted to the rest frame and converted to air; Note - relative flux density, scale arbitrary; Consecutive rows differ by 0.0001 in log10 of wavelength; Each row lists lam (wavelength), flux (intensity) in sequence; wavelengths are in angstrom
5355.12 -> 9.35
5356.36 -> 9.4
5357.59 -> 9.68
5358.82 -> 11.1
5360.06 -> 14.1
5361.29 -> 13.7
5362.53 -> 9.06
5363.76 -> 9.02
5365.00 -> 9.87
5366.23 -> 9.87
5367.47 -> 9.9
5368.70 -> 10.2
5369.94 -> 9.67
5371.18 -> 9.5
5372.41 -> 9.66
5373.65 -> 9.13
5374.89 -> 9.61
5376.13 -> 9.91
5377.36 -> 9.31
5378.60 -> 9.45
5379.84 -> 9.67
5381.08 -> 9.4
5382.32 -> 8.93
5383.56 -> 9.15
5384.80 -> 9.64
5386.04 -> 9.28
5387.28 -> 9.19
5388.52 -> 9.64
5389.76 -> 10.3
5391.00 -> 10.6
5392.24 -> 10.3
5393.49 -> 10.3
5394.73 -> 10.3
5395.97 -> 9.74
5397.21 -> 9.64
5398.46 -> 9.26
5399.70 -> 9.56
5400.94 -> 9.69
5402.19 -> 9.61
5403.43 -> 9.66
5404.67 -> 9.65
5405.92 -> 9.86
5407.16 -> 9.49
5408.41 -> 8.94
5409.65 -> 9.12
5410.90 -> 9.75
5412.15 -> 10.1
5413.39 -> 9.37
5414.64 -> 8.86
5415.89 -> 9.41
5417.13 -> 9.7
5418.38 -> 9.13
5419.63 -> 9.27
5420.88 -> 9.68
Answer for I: -3.11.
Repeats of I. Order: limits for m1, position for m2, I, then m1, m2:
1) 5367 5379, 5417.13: -3.07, 0.048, 3.11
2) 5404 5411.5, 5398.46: -2.99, 0.054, 3.04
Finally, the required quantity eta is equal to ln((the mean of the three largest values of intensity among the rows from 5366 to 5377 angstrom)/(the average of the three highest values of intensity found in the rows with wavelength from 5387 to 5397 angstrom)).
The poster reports -0.04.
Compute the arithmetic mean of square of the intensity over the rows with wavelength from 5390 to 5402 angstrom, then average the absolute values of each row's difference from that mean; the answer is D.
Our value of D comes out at 7.8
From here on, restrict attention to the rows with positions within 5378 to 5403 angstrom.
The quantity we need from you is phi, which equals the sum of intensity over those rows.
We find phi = 194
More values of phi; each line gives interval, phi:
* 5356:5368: 106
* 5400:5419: 142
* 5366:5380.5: 116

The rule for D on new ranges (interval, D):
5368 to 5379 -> 4.4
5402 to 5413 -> 4.9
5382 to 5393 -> 9.6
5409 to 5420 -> 5.6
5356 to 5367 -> 35.5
